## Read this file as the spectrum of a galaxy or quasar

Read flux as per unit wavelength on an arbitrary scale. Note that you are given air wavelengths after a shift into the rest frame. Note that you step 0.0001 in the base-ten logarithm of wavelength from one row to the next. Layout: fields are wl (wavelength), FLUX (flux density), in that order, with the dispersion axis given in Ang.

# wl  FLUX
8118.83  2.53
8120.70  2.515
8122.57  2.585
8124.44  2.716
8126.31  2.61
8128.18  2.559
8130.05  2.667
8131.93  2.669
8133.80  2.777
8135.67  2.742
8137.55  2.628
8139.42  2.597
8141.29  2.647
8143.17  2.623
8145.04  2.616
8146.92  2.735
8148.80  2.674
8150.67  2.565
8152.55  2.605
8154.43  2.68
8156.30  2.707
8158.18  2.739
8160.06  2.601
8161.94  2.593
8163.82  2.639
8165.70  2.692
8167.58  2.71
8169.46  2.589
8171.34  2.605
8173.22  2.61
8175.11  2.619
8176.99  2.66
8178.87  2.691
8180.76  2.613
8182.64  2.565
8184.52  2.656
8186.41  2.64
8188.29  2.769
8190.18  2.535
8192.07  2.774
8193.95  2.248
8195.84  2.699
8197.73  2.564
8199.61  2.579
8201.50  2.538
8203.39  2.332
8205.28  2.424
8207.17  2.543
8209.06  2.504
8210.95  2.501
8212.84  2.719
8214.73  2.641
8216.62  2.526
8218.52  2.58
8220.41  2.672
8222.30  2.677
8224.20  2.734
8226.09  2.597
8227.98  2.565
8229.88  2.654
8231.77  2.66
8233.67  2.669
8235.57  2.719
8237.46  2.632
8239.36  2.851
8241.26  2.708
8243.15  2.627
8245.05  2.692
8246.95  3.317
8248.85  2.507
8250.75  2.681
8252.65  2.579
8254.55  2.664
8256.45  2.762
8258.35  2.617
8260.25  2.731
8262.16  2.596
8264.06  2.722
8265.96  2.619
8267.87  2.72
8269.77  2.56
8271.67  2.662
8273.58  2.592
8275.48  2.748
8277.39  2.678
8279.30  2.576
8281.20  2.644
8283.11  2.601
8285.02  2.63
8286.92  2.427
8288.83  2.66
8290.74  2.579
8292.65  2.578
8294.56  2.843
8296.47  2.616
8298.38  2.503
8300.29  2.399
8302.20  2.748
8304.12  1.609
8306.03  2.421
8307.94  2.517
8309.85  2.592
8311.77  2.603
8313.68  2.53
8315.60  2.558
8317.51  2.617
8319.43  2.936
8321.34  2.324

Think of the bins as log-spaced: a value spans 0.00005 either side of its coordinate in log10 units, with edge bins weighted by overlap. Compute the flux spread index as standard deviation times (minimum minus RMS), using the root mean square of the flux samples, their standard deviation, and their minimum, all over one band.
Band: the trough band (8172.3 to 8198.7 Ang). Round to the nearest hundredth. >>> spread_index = -0.05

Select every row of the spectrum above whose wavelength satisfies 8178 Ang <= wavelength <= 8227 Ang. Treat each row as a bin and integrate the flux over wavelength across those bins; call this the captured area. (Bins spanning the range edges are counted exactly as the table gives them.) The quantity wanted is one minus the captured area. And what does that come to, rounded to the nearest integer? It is -126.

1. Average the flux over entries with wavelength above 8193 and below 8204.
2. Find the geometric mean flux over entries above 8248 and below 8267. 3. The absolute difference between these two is 0.15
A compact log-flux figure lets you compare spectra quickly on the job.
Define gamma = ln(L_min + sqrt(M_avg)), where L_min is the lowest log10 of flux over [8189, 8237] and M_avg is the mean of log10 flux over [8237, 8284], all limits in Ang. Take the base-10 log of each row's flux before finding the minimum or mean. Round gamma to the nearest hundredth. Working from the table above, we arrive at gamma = 0.01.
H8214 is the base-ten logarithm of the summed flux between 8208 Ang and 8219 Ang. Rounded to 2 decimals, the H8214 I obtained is 1.19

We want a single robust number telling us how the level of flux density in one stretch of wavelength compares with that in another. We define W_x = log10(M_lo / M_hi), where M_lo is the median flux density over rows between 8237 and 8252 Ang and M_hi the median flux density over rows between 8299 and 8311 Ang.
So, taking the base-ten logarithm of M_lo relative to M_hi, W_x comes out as 0.037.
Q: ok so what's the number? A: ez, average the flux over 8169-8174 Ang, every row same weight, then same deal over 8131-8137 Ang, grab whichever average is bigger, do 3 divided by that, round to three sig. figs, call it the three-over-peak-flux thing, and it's 1.10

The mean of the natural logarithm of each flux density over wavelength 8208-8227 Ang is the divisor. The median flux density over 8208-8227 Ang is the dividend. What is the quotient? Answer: 2.73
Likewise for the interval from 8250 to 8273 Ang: 2.72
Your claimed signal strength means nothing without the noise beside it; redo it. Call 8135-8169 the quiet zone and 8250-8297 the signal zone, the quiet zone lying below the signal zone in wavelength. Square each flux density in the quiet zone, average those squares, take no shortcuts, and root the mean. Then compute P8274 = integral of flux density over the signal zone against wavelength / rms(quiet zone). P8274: 47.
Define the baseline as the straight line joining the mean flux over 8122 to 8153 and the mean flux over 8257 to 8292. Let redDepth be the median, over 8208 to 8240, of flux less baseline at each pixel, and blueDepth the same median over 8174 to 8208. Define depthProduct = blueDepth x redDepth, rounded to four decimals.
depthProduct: -0.0008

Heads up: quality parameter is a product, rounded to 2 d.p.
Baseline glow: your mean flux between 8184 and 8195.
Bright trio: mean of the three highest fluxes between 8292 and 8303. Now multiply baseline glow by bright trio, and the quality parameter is 7.12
